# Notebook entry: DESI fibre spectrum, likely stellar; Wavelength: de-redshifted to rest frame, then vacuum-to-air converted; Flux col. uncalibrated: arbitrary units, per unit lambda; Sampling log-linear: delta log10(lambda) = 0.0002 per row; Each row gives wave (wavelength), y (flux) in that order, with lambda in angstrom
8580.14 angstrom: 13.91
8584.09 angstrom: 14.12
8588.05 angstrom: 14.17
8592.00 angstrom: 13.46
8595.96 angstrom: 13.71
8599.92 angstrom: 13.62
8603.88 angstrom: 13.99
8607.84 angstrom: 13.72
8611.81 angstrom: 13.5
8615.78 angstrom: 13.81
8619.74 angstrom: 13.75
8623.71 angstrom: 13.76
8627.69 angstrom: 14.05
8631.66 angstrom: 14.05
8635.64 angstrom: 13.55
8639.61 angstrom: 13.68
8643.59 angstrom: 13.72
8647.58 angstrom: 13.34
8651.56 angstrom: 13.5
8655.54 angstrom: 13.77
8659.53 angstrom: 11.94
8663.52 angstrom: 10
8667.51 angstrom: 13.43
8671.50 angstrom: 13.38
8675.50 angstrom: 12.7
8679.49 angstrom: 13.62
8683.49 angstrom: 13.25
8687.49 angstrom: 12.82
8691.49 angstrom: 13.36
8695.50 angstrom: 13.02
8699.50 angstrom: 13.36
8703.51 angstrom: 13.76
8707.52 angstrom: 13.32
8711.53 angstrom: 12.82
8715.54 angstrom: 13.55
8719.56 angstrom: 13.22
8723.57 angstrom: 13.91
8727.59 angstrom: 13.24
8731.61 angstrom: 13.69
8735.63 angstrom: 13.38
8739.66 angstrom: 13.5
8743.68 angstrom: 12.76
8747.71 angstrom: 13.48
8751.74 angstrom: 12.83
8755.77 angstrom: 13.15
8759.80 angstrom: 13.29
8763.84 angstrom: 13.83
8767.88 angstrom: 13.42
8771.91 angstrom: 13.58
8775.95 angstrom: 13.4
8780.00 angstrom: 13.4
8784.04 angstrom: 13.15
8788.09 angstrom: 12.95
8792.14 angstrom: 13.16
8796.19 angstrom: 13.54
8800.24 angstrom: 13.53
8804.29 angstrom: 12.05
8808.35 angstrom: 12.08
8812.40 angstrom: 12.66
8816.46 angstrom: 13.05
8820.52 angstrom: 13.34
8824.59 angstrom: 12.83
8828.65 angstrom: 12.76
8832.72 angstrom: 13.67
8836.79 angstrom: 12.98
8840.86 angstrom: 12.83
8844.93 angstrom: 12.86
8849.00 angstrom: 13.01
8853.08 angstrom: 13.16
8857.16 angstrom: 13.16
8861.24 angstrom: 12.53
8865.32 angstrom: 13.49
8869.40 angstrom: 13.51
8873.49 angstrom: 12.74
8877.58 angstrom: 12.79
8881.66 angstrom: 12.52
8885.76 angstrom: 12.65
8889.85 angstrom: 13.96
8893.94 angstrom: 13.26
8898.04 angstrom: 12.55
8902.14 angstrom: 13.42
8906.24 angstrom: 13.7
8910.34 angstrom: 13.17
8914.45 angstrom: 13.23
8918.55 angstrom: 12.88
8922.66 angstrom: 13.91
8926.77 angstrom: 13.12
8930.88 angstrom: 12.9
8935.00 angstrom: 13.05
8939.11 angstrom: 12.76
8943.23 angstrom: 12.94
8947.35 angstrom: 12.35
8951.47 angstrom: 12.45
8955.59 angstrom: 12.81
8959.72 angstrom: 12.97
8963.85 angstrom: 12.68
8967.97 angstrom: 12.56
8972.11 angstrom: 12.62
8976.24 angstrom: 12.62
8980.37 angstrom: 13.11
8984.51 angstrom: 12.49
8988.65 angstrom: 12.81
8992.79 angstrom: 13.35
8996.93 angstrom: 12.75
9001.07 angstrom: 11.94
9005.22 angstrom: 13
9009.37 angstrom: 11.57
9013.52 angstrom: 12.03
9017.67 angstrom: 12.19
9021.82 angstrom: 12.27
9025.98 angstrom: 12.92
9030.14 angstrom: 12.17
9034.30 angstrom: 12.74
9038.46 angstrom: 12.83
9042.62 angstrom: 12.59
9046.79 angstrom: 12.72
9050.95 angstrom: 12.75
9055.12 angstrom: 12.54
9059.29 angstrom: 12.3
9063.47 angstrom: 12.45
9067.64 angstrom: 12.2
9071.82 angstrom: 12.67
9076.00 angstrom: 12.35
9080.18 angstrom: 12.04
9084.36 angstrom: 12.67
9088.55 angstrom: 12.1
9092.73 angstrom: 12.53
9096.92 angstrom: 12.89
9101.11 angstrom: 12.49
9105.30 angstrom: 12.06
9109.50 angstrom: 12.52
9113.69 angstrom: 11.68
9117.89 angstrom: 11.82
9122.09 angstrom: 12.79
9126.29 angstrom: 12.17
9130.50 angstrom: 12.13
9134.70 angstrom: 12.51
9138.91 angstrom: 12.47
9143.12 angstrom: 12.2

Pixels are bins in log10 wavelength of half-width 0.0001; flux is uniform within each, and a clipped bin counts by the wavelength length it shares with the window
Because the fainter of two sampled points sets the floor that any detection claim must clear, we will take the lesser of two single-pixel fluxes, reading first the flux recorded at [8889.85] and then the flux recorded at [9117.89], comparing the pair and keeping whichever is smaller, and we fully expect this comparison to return 11.8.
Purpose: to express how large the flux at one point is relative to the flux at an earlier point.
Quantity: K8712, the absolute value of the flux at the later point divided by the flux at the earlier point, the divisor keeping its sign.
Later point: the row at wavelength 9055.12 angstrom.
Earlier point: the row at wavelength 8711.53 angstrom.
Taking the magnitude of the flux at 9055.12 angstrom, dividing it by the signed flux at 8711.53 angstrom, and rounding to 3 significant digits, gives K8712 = 0.978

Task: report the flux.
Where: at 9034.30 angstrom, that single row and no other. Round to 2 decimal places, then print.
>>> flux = 12.74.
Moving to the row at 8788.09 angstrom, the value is 12.95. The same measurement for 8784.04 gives 13.15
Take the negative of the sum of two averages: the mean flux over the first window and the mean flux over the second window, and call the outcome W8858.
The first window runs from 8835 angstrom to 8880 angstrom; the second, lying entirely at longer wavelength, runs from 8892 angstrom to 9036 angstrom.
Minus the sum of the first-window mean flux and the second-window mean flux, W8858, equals -25.8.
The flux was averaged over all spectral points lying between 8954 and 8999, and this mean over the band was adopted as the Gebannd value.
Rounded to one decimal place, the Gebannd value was 12.8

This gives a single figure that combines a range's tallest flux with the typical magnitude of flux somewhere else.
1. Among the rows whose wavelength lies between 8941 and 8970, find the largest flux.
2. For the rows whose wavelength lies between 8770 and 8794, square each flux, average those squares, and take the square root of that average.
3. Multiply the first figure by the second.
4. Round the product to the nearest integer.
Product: 172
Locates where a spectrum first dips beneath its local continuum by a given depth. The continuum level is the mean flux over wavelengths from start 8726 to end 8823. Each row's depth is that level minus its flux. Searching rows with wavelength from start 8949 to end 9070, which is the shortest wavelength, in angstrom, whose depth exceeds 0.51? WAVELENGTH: 8951.47 angstrom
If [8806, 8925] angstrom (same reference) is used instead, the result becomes 8808.35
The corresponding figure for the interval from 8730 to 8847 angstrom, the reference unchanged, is 8804.29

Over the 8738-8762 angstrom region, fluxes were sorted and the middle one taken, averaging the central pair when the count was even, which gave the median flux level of 13.2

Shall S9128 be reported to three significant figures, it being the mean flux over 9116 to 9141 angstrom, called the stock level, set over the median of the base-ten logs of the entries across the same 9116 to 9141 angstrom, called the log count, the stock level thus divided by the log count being 11.3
